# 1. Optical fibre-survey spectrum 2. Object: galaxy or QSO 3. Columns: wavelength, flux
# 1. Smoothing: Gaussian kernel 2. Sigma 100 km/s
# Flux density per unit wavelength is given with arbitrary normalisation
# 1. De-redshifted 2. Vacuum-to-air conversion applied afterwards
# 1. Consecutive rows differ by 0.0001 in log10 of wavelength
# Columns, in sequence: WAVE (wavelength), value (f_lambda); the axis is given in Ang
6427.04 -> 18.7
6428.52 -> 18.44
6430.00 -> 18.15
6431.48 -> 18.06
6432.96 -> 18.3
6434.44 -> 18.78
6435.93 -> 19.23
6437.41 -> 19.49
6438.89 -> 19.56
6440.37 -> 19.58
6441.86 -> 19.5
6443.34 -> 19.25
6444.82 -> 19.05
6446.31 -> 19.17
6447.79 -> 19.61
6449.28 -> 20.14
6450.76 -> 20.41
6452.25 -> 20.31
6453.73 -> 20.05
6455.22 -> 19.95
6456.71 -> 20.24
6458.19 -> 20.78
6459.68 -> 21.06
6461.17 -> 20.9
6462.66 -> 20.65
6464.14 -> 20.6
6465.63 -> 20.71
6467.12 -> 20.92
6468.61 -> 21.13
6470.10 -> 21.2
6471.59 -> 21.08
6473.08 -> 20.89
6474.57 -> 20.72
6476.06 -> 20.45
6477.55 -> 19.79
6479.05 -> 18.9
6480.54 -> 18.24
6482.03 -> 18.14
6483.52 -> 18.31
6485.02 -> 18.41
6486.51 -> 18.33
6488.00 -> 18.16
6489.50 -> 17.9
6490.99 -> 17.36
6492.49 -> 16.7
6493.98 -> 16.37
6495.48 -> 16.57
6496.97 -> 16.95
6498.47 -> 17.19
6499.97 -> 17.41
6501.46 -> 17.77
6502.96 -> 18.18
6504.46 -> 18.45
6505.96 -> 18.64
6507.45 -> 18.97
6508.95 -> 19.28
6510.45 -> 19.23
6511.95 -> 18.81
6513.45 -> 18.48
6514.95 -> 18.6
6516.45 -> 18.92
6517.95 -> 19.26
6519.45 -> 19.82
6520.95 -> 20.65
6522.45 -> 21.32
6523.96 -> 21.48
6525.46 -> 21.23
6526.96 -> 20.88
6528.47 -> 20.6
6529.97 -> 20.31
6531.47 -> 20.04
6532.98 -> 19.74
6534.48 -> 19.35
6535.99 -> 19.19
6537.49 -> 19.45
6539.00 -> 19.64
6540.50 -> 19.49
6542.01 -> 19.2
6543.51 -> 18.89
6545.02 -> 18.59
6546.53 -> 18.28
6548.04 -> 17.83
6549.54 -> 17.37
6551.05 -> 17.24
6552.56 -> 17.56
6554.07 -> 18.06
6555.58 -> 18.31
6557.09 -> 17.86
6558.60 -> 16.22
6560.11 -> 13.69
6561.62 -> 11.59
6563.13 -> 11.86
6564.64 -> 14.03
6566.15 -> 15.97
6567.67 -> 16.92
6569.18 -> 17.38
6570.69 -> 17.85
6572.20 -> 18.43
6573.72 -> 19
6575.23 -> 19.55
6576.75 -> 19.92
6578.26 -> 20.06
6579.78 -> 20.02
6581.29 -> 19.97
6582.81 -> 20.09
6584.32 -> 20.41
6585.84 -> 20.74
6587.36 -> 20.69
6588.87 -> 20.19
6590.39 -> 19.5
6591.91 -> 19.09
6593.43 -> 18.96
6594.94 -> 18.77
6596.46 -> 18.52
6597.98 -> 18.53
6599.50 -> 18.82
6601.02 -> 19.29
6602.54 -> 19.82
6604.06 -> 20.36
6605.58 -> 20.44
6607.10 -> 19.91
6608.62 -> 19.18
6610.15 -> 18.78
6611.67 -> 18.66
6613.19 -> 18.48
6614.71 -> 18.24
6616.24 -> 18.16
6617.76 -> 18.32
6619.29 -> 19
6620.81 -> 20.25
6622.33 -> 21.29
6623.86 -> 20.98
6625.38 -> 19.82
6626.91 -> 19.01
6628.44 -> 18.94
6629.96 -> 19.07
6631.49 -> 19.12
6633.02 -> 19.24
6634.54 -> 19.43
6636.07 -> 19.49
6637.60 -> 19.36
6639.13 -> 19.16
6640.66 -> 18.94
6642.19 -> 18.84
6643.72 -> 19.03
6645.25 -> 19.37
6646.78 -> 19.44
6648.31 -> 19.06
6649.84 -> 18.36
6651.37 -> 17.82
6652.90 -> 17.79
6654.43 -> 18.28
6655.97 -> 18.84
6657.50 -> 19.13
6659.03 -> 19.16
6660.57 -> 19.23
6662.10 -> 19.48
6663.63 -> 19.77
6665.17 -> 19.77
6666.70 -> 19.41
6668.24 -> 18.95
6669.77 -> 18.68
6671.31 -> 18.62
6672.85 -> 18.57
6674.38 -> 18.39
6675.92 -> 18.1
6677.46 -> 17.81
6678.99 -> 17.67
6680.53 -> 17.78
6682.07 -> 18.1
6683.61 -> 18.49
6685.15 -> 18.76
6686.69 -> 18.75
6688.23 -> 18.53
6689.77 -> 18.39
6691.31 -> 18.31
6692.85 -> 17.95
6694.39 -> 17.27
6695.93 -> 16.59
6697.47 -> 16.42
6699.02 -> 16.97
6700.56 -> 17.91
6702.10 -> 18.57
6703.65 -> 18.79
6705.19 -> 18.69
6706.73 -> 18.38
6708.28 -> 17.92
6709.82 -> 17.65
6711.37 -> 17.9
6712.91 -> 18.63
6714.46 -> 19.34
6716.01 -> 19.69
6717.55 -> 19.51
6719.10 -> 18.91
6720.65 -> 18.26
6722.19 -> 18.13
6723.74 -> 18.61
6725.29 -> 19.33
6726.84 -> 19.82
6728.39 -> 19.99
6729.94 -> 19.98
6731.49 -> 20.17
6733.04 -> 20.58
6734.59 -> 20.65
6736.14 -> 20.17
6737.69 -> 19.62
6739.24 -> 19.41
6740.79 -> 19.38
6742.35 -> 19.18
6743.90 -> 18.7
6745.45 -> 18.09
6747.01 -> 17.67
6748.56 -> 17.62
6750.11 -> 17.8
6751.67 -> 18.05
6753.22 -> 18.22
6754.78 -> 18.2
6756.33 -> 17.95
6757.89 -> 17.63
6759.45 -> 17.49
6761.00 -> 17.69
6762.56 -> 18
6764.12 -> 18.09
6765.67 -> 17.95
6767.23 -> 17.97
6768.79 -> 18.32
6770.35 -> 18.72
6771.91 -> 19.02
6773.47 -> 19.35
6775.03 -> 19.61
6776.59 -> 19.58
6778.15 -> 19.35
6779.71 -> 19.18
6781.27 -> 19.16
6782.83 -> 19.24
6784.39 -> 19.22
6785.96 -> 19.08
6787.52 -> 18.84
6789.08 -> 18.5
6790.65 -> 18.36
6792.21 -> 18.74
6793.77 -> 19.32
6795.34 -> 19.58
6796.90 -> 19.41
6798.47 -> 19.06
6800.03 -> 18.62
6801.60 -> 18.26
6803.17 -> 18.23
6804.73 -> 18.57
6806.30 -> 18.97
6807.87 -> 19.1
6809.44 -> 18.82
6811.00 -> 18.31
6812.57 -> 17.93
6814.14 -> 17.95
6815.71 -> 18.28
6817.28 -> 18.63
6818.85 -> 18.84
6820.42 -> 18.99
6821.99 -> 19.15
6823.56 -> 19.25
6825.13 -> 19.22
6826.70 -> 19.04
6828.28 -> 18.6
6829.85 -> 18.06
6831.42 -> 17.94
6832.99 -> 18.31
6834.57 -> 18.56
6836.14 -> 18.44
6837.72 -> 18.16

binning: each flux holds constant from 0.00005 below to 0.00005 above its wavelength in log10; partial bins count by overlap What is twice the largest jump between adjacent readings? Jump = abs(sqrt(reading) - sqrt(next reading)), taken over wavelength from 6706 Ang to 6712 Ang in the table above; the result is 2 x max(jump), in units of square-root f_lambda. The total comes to 0.108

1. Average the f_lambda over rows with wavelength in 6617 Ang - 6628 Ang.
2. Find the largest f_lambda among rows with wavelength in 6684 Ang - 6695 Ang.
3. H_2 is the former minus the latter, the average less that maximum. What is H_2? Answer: 1.0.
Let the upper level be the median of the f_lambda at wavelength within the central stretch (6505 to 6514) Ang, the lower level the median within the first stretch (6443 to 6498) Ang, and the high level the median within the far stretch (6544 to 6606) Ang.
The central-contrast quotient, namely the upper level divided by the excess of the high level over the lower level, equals -14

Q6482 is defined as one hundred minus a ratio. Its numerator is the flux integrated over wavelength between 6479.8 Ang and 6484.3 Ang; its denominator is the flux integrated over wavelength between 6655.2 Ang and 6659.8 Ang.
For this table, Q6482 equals 99.1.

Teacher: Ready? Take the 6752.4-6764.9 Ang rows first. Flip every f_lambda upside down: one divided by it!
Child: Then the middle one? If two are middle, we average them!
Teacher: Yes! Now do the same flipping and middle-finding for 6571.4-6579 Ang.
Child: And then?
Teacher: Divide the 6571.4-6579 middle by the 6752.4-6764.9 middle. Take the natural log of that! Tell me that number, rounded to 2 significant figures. -0.084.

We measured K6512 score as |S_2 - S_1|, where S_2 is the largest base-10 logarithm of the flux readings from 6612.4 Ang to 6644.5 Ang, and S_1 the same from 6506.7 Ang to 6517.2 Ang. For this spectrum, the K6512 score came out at 0.043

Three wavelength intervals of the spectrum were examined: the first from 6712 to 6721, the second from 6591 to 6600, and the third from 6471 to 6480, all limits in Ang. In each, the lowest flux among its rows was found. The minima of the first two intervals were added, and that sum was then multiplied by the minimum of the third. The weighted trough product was 695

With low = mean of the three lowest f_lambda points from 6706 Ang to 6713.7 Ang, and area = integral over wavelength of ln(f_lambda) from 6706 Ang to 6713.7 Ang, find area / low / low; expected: 0.070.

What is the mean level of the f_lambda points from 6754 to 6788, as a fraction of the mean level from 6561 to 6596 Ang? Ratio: 1.02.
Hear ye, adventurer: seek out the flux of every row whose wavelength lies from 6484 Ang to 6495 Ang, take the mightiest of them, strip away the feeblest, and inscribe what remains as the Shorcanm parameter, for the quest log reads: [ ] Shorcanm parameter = 2.0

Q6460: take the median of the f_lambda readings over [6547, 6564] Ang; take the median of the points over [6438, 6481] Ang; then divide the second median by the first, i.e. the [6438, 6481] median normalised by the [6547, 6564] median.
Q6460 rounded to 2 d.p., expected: 1.17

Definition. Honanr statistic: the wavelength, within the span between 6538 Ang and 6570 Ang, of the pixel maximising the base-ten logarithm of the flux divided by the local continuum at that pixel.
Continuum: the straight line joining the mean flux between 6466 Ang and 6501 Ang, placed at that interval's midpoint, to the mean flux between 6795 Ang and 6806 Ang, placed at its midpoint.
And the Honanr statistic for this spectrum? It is 6539.00 Ang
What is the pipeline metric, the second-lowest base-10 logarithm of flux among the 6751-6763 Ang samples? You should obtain 1.25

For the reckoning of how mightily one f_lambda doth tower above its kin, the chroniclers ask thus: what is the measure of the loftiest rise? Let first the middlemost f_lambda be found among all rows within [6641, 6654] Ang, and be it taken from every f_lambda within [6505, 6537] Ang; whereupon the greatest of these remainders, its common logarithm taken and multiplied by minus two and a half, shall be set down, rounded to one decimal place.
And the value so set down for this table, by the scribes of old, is -1.0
